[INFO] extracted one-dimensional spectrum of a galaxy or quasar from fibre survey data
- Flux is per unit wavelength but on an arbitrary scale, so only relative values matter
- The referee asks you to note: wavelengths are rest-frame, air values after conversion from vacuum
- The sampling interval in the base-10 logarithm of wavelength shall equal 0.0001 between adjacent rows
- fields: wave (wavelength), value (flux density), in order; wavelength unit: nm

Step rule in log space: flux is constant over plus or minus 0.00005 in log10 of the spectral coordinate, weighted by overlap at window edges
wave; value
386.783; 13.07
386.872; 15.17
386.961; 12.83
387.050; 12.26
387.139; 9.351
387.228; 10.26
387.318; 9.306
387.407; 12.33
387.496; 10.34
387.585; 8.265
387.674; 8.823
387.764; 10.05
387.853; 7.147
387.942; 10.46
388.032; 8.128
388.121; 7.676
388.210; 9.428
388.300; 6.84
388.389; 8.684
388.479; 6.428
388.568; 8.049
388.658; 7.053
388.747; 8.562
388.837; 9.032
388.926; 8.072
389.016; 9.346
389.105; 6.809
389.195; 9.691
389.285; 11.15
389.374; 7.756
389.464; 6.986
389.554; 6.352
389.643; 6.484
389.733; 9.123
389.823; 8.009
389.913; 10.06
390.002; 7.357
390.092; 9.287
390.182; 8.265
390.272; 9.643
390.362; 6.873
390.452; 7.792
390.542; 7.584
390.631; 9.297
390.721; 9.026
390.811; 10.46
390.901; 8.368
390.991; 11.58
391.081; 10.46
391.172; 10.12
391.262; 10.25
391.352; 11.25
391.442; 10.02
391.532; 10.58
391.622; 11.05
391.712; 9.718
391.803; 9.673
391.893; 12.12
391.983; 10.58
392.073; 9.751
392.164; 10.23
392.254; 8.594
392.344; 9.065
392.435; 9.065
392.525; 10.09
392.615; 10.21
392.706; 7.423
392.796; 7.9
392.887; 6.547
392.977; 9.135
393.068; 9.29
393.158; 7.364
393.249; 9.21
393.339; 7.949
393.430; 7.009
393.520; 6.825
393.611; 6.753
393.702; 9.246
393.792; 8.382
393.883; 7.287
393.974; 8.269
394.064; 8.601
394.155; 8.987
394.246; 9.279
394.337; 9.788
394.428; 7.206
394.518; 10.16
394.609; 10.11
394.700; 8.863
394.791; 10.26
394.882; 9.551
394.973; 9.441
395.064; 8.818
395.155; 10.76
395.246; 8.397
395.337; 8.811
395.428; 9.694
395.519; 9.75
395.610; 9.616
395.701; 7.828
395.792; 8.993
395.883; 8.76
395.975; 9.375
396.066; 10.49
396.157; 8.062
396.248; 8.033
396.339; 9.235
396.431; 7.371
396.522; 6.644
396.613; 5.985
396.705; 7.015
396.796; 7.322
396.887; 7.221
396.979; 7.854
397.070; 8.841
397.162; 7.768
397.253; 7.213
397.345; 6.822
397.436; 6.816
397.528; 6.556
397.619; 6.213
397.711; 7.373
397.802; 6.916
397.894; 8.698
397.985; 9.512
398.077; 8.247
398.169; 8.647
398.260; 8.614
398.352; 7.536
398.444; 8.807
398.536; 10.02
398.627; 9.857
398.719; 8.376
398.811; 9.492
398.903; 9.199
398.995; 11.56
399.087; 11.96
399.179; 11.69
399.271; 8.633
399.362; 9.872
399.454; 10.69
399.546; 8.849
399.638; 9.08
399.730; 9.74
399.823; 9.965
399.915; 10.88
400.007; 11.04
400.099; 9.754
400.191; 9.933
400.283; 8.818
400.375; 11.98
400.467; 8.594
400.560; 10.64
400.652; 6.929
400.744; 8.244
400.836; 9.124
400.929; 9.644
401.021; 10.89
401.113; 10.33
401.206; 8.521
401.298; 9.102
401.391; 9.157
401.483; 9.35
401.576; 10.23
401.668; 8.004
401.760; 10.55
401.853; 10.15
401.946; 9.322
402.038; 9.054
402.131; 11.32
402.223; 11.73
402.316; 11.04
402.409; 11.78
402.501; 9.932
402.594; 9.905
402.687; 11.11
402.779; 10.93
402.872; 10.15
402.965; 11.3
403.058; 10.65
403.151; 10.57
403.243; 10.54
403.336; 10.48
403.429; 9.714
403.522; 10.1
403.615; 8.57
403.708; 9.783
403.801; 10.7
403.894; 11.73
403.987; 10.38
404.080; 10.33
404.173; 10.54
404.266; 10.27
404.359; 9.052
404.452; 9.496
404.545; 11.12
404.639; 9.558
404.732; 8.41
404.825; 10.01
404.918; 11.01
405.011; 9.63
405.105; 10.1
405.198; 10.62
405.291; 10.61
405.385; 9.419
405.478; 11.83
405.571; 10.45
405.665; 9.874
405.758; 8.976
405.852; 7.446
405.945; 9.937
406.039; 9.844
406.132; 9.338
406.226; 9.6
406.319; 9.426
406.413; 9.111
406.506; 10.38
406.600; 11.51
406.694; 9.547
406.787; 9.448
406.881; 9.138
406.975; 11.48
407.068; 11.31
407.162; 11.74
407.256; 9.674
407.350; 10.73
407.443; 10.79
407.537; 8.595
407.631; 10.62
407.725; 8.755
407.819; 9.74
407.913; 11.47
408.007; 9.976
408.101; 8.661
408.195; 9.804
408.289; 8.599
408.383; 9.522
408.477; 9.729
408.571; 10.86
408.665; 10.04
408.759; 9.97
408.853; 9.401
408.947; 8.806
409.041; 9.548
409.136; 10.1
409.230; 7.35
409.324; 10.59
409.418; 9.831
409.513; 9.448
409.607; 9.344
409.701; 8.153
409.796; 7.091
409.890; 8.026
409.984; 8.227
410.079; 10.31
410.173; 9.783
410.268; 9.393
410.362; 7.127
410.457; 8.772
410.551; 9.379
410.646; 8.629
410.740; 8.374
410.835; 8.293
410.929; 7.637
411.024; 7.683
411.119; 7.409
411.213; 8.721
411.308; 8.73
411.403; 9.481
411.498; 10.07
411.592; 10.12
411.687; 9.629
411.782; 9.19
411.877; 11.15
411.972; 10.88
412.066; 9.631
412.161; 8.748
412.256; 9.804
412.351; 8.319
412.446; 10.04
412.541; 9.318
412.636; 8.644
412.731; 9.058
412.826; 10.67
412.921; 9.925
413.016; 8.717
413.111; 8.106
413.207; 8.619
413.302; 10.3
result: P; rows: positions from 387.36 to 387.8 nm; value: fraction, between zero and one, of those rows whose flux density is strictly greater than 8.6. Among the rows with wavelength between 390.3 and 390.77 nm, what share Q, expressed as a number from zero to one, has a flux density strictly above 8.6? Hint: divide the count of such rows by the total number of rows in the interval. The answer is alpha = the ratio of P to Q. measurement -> 2.0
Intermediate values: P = 0.80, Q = 0.40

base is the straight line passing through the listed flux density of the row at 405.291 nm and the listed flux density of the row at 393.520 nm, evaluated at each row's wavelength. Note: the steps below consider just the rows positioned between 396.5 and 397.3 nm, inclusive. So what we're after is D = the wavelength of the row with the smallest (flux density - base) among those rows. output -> 396.613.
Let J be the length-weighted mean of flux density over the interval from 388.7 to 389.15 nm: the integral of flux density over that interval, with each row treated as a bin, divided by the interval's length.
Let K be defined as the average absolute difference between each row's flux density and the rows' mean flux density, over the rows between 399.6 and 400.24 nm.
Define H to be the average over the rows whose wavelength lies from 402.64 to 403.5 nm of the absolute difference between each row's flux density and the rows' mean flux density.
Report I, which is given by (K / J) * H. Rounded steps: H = 0.35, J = 8.4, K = 0.52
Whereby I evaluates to 0.022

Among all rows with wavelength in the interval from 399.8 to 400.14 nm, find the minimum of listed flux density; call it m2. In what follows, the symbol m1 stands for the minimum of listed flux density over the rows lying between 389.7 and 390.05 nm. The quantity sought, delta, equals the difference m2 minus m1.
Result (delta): 2.4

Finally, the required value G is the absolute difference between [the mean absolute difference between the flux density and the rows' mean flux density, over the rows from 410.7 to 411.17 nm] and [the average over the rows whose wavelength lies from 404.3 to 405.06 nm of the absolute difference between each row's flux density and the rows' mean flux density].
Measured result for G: 0.33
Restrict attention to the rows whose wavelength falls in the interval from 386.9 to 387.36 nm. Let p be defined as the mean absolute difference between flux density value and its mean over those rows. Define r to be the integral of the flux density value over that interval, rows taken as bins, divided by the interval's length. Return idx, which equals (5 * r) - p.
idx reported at 53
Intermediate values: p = 1.39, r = 11.0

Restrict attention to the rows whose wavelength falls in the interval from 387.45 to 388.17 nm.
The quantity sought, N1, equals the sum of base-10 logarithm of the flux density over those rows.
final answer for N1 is 7.5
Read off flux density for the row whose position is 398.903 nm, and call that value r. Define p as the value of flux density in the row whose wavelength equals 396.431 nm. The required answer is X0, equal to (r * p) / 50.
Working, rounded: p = 7.371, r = 9.199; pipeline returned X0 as 1.36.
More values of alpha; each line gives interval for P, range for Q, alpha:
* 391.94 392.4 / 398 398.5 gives 1.3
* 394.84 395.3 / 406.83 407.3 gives 0.8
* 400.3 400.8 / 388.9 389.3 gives 0.7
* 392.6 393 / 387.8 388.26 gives 1.0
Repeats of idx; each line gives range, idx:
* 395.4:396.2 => 45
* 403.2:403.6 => 50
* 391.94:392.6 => 48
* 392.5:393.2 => 41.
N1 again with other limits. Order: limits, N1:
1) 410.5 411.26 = 7.3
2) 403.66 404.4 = 8.1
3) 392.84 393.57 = 7.2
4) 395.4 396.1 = 7.7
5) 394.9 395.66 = 7.8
